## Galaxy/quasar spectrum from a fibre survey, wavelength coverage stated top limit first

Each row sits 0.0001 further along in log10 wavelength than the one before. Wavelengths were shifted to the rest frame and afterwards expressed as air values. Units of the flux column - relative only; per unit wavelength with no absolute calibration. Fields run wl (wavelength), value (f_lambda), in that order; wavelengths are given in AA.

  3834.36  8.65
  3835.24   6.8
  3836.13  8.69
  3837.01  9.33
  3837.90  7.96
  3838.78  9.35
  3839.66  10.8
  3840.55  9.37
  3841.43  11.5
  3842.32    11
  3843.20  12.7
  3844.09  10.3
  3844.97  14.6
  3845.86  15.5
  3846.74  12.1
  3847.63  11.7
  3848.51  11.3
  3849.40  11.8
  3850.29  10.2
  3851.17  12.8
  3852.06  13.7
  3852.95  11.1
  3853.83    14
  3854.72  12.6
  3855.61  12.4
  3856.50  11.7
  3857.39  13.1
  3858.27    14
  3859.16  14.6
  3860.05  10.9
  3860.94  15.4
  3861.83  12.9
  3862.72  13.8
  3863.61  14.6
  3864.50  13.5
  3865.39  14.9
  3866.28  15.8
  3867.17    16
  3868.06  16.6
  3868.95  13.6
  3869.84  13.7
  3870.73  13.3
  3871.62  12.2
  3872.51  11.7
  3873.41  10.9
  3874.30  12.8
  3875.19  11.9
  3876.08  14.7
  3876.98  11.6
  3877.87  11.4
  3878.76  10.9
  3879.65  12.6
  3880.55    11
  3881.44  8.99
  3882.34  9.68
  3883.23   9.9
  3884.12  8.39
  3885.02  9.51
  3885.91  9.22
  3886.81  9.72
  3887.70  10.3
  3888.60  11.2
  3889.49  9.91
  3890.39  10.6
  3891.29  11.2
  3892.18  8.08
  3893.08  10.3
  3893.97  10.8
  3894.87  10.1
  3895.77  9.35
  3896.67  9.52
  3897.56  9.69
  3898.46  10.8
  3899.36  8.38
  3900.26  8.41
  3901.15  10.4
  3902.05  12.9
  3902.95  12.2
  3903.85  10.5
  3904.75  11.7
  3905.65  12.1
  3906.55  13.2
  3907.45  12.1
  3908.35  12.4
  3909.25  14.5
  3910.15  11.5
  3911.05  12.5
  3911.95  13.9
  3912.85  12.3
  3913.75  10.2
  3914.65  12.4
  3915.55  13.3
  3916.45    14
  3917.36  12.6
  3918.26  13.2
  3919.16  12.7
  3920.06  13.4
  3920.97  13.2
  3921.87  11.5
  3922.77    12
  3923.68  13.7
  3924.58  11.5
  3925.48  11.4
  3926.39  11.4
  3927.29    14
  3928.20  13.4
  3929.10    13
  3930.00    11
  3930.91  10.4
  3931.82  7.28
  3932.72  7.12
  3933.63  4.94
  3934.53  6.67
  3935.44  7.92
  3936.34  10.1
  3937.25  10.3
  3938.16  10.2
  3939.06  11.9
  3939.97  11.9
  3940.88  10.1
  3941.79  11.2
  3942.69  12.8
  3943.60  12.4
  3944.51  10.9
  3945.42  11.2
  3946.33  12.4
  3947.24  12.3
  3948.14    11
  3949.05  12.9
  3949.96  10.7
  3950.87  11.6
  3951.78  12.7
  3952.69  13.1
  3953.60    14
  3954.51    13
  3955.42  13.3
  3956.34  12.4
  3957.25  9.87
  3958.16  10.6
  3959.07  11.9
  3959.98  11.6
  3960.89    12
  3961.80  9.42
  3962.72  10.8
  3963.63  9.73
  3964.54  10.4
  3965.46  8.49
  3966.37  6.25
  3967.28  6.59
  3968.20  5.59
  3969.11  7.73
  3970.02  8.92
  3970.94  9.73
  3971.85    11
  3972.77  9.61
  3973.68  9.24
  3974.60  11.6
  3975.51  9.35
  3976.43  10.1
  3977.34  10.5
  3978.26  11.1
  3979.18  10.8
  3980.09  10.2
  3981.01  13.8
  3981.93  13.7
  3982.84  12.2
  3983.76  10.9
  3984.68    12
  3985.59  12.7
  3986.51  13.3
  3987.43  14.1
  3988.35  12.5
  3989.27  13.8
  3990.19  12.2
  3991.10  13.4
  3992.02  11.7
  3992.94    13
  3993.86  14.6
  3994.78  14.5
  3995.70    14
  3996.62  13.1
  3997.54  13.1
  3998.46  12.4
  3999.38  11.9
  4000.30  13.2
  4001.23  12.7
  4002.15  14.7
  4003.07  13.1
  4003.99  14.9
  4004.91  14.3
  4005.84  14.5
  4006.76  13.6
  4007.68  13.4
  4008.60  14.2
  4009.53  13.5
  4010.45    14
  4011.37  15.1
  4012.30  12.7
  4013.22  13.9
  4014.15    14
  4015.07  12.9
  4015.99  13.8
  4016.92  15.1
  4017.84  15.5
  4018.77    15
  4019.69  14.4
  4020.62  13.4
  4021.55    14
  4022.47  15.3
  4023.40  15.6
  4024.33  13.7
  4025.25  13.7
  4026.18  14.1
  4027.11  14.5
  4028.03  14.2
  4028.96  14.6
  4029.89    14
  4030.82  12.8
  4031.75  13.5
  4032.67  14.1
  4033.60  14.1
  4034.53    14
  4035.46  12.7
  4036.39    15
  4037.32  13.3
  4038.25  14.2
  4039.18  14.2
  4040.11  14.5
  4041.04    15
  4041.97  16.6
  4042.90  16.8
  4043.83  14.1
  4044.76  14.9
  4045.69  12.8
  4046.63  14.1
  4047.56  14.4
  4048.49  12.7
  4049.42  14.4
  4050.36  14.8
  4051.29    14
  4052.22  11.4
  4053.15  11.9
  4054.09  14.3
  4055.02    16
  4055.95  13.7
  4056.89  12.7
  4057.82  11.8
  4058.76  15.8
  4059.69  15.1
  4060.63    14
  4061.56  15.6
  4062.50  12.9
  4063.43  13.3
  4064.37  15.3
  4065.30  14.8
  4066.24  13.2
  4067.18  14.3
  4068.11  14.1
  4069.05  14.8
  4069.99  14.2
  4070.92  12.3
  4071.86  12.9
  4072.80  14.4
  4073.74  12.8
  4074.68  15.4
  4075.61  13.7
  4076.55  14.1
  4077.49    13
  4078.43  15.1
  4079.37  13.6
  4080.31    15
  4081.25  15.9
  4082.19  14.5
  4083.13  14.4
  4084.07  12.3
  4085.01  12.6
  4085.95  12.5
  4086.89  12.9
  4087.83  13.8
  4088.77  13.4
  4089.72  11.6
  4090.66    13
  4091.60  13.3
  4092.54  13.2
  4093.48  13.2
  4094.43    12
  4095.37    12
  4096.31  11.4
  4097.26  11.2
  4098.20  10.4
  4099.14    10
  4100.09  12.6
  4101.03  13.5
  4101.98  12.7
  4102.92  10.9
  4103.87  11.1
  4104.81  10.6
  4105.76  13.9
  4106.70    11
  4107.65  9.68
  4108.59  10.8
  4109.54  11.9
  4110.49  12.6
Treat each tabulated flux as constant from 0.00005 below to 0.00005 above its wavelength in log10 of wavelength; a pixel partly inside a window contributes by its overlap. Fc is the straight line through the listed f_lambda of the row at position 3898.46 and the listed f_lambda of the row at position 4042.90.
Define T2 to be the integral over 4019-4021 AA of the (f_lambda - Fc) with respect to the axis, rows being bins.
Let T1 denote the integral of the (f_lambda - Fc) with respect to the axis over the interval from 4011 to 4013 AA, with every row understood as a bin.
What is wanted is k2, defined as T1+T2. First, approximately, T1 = -3.3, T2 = -3.6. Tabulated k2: -6.9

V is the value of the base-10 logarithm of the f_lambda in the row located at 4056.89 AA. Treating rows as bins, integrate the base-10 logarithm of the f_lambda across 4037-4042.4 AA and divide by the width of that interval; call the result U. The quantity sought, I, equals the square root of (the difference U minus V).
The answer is 0.25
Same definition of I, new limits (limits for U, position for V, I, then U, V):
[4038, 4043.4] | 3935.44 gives 0.53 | 1.18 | 0.90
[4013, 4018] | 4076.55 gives 0.03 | 1.15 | 1.15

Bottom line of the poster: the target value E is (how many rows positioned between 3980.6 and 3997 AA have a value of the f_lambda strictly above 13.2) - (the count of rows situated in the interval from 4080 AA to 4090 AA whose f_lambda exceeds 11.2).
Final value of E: -2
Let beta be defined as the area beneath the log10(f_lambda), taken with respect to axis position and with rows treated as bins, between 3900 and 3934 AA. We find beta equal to 36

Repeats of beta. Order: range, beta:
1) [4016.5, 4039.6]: 27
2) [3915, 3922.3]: 8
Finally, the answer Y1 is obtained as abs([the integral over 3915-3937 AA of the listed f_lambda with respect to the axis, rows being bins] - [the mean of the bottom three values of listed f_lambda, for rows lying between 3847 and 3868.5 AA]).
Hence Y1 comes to 236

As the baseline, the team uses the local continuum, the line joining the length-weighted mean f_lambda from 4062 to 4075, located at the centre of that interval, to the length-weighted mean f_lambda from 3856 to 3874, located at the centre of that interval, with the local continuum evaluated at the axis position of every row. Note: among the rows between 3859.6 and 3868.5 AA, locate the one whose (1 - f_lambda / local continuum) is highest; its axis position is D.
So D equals 3860.05 AA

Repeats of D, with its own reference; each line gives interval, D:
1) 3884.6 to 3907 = 3892.18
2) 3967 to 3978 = 3968.20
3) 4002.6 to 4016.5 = 4012.30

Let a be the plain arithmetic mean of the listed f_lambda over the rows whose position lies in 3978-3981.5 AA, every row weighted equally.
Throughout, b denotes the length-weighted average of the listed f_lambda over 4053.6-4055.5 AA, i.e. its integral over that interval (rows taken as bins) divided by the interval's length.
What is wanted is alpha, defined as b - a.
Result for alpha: 4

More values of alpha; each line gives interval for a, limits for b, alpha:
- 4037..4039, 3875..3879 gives -2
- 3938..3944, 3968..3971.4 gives -3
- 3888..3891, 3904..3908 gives 2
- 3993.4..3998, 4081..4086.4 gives 0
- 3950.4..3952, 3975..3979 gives -2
